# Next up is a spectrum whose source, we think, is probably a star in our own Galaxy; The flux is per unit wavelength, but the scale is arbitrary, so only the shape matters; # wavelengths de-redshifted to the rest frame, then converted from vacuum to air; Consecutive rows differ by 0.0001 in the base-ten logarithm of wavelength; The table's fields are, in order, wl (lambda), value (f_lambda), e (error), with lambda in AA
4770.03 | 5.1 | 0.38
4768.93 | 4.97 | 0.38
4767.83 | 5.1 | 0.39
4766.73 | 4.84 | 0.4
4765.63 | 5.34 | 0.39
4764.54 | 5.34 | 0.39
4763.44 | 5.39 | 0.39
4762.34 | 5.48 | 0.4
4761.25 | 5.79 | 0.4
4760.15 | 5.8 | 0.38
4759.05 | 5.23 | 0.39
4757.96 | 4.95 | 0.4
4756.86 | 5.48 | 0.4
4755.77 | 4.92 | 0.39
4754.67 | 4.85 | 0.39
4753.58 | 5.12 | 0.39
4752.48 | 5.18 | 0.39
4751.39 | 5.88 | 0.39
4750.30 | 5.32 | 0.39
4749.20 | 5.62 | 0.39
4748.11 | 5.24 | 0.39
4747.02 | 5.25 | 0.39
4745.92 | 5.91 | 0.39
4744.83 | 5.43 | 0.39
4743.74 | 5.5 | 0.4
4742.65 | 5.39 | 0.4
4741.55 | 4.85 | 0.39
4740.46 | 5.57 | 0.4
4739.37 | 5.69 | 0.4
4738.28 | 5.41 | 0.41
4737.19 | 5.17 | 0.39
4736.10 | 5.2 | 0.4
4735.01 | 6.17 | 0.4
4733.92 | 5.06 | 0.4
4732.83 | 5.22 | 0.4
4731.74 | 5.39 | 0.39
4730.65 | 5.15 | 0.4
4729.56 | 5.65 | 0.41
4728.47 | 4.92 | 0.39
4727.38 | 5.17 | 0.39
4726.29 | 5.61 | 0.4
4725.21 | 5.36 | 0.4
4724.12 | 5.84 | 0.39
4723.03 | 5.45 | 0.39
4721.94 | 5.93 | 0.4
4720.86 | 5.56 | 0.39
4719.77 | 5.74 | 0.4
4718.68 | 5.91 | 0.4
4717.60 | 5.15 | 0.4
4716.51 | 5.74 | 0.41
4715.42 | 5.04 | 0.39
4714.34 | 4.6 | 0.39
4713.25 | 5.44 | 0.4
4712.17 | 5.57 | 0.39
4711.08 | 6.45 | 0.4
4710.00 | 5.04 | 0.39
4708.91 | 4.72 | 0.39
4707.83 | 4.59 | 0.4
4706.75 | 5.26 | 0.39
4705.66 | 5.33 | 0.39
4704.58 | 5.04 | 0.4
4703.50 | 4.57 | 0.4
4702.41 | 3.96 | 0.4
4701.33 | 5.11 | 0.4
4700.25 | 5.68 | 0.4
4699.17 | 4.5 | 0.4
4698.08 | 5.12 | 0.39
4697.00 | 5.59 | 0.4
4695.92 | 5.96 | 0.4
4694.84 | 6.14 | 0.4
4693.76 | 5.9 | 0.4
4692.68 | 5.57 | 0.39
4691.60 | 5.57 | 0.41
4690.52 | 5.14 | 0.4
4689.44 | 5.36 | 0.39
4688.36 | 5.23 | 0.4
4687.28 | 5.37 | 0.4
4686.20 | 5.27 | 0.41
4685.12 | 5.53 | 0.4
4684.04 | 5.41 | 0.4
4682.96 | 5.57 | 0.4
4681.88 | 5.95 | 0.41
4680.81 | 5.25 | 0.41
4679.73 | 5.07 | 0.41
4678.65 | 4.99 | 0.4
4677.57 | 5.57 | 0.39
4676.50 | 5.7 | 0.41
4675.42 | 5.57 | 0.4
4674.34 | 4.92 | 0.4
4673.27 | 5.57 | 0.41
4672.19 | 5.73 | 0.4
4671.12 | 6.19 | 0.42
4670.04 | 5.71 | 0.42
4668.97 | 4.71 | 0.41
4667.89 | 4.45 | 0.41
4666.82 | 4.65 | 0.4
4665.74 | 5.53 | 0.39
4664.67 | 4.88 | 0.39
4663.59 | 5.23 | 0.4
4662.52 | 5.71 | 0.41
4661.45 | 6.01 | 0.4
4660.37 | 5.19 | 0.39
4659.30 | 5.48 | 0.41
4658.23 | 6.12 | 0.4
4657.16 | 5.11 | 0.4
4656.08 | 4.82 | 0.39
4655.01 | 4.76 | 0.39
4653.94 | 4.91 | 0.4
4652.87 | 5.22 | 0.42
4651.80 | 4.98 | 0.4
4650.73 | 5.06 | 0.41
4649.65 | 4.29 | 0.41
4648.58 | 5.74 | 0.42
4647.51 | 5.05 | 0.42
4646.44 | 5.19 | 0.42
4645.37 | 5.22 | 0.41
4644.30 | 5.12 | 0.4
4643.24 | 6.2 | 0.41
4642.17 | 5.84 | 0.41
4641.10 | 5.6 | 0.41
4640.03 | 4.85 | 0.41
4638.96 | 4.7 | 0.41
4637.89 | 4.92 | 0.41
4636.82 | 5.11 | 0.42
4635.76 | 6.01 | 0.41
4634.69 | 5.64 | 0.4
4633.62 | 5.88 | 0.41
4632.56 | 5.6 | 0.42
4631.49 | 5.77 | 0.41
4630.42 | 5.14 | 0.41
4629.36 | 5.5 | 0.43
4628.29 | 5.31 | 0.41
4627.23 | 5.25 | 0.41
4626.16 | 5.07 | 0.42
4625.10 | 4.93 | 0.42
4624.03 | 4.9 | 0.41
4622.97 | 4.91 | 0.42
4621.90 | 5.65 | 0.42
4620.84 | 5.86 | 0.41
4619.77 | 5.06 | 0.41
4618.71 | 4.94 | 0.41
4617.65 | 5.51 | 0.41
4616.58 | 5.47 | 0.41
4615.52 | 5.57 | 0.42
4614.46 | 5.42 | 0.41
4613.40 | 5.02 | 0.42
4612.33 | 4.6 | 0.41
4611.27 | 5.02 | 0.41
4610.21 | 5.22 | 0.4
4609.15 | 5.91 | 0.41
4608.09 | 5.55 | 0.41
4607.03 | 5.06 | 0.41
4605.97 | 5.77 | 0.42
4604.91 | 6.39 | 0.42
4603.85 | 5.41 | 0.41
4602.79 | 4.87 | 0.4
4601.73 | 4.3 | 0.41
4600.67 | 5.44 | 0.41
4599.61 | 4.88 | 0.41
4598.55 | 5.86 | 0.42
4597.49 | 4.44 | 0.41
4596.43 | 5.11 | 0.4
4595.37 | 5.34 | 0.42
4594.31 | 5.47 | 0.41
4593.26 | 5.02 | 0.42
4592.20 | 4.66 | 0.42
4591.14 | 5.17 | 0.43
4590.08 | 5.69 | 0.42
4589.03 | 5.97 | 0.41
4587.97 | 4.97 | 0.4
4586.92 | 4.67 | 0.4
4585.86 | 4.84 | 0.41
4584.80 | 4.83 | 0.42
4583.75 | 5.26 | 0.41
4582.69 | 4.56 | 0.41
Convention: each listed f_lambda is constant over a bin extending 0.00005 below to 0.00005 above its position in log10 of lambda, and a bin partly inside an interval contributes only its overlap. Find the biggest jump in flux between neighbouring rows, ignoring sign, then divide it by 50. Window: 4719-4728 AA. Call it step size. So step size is 0.010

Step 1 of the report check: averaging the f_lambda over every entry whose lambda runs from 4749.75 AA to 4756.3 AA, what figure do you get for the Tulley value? 5.212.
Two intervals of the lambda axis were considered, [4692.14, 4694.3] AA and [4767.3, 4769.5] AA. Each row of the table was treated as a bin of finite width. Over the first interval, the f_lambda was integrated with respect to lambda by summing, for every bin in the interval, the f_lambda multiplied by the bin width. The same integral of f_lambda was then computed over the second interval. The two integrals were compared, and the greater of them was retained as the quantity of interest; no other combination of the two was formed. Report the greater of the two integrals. 12.4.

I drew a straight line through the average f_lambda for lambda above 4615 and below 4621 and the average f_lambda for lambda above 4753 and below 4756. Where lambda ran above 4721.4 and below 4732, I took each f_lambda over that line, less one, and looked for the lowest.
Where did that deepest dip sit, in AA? 4728.47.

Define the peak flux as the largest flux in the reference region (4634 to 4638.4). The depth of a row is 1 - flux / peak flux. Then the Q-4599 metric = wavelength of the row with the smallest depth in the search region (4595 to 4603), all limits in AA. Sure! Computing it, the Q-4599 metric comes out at 4598.55 AA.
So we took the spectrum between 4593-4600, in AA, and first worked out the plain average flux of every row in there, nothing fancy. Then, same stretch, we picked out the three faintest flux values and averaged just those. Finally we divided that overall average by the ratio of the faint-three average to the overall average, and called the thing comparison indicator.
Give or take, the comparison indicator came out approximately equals 5.6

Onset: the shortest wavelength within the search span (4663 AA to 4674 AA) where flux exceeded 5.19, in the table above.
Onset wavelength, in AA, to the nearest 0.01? 4663.59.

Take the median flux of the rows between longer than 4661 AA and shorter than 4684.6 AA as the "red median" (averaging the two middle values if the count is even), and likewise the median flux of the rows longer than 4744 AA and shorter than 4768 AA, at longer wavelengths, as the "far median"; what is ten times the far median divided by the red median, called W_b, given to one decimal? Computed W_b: 9.6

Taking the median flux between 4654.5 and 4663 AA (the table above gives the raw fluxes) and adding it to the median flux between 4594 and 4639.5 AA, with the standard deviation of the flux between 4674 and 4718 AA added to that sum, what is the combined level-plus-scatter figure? 11.1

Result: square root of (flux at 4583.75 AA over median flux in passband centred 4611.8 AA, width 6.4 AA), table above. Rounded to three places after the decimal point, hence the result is 1.014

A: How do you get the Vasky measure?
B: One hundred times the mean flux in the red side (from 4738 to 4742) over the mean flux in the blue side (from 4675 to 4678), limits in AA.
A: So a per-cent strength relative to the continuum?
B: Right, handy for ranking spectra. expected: 96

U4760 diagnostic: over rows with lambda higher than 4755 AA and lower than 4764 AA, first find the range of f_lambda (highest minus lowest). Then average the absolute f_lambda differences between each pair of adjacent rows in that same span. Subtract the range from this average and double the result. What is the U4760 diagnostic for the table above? -1.1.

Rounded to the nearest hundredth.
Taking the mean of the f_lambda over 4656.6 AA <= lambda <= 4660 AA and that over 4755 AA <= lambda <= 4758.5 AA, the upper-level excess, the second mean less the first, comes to -0.45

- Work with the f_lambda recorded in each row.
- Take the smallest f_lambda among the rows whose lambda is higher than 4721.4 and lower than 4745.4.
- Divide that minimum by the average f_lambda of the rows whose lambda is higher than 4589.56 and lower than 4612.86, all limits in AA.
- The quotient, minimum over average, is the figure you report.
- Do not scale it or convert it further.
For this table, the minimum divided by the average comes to 0.93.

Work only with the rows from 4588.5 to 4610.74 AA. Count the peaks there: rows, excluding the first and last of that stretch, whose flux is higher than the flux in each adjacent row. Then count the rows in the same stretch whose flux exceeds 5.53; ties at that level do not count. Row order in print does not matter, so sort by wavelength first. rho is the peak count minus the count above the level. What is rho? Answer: -2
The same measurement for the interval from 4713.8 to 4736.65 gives -1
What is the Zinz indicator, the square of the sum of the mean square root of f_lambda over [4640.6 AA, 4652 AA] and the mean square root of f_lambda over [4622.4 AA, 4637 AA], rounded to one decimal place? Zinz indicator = 21.3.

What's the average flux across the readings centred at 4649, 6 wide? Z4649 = 5.05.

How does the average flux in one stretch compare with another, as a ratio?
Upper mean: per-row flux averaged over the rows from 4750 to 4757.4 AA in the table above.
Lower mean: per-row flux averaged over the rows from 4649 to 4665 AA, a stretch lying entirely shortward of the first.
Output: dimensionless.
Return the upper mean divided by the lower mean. 1.01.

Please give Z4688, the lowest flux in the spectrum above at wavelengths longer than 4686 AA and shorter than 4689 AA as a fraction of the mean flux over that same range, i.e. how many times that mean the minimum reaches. 0.99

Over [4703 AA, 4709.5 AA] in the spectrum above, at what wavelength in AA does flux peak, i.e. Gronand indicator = 4705.66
